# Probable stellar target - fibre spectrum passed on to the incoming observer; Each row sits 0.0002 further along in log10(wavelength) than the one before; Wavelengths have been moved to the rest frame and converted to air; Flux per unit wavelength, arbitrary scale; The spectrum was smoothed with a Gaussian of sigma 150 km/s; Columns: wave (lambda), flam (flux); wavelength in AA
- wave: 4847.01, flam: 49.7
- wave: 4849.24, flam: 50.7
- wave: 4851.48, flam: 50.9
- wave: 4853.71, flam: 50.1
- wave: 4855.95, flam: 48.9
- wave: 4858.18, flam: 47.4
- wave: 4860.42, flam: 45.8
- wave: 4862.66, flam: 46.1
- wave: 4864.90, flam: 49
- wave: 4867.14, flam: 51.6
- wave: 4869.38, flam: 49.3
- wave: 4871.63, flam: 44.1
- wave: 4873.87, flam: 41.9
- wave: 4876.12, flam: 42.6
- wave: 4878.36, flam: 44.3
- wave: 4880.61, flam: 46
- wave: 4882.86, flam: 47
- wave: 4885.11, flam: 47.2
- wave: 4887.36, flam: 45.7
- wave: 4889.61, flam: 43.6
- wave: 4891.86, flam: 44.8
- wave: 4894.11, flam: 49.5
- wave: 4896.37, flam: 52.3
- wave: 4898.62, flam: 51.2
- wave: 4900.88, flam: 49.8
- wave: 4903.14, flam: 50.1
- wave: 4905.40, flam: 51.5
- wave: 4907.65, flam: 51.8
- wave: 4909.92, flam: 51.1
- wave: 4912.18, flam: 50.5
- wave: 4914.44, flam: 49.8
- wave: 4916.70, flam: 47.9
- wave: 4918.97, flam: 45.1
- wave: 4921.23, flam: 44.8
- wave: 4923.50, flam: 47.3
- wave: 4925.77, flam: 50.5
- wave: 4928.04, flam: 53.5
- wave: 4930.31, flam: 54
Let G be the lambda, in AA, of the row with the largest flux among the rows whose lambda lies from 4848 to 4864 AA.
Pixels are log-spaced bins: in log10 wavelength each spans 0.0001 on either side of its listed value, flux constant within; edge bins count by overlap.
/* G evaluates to 4851.48 AA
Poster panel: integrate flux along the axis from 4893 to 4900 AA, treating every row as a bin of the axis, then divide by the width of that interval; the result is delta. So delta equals 50.9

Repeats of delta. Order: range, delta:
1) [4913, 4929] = 48.4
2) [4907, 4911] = 51.3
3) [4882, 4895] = 46.2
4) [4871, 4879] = 43.1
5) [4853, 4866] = 47.8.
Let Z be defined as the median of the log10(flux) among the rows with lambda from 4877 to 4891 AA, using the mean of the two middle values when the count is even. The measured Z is 1.66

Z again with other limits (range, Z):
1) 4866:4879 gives 1.65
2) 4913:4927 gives 1.68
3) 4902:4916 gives 1.71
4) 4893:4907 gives 1.70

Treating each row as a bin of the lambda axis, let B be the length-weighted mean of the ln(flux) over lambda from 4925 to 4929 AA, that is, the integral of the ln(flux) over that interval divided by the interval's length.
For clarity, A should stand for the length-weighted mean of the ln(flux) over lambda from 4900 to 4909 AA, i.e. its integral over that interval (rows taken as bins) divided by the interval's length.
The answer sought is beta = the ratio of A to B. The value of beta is 0.99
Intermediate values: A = 3.93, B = 3.95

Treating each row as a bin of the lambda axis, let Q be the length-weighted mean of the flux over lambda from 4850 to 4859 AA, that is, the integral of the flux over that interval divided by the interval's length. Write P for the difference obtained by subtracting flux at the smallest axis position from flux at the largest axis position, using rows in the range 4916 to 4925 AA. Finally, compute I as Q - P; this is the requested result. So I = 50.0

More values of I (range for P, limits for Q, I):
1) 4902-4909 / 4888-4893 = 42.7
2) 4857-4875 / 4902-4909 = 56.6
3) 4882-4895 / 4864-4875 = 44.6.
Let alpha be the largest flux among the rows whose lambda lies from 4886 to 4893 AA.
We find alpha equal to 45.7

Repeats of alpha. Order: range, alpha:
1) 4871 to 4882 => 46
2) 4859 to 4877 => 51.6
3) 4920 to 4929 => 53.5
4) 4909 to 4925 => 51.1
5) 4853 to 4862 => 50.1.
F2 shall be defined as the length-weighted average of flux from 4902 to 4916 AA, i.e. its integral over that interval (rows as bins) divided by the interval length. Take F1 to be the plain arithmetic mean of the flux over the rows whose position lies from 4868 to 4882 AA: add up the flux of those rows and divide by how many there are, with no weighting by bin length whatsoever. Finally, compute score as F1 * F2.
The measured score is 2267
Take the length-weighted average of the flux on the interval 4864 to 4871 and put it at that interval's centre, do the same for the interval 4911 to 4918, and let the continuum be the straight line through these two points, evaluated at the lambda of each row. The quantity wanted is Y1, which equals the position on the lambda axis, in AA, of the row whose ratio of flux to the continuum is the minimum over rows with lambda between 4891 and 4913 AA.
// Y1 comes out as 4891.86 AA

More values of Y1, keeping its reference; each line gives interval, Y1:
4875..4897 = 4876.12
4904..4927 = 4921.23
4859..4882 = 4873.87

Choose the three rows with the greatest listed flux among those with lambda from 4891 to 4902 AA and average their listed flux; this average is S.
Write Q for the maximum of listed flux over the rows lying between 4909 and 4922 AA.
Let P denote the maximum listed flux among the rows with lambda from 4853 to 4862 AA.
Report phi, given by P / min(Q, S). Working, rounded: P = 50.1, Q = 51.1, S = 51.1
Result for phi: 0.98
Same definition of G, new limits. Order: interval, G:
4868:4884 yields 4869.38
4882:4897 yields 4896.37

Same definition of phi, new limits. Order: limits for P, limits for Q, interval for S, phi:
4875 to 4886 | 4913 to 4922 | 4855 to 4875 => 0.95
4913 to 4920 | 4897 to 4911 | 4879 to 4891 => 1.07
